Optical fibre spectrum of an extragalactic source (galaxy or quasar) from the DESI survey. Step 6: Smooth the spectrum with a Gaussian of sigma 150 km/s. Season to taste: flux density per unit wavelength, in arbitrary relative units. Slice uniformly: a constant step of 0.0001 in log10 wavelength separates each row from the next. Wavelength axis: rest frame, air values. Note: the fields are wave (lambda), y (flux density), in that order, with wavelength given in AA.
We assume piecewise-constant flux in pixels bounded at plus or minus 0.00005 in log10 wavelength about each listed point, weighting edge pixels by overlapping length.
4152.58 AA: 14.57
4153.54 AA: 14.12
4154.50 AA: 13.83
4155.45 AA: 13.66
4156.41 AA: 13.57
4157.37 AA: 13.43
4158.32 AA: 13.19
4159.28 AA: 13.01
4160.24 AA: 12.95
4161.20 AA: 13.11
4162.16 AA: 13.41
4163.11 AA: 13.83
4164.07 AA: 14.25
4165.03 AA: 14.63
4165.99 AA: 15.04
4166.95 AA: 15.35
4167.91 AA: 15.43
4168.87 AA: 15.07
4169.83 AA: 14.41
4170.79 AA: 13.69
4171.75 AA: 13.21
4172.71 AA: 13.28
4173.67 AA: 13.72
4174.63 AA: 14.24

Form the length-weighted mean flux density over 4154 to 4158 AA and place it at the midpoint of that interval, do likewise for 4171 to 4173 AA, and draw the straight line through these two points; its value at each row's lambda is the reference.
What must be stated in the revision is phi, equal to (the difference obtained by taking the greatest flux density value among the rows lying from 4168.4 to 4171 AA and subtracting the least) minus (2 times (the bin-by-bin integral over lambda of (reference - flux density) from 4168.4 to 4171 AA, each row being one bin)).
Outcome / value 7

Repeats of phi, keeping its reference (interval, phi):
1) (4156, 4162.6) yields -4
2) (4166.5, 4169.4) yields 11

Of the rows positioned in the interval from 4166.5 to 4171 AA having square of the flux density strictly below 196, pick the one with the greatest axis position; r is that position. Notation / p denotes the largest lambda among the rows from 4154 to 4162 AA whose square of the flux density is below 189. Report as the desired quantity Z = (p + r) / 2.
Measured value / 4166.0 AA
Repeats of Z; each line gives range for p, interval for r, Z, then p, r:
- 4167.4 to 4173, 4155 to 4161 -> 4166.5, 4172.71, 4160.24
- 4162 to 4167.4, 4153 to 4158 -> 4159.8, 4162.16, 4157.37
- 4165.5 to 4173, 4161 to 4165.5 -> 4167.9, 4172.71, 4163.11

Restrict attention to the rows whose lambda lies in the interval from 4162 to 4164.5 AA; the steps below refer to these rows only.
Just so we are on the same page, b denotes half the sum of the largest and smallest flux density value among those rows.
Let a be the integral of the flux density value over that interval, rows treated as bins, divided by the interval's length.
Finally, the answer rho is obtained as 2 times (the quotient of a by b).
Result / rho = 2.01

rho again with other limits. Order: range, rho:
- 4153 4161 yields 1.99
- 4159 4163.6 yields 1.98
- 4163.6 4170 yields 2.01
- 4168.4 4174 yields 1.97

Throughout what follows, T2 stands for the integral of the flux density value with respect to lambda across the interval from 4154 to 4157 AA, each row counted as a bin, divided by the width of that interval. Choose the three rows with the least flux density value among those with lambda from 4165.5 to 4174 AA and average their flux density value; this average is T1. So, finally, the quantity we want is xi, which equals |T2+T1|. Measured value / 27.06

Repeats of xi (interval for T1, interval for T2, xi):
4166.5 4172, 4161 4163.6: 27.29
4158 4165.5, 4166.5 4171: 27.87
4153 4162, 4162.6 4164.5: 27.10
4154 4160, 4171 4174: 26.63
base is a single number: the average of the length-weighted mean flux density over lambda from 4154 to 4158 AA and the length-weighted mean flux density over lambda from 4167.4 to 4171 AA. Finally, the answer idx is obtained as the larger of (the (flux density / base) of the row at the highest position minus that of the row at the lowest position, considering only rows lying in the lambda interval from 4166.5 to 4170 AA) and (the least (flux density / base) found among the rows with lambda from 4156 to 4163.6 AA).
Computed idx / 0.91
